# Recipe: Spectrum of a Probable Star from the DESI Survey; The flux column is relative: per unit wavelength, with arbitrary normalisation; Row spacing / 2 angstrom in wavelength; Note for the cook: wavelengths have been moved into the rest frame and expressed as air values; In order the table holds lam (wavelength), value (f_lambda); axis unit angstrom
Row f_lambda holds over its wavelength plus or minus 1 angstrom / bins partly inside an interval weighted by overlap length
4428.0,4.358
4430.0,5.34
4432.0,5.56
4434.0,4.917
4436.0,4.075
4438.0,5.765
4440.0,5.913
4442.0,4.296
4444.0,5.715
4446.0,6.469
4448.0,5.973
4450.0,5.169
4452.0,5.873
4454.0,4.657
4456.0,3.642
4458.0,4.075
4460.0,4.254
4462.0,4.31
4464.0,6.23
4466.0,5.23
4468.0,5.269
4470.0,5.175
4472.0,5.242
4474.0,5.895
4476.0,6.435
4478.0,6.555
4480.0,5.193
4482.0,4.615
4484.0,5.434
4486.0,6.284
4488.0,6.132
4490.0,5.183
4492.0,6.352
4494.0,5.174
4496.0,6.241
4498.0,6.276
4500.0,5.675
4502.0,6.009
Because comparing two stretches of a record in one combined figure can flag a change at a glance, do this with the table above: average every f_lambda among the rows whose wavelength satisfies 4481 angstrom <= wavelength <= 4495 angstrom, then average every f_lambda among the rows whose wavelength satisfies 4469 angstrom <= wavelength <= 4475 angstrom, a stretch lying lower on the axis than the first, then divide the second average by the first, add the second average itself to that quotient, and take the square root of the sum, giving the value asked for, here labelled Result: 2.53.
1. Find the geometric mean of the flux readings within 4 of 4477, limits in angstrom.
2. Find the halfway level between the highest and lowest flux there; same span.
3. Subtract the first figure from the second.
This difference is -0.12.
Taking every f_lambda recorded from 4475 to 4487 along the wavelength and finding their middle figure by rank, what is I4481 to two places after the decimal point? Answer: 5.86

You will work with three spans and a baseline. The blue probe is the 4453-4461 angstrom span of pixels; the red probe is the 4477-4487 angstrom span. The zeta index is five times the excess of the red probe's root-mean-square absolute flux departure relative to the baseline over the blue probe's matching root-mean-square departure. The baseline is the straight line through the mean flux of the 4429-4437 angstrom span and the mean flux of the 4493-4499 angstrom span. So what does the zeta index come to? -2.53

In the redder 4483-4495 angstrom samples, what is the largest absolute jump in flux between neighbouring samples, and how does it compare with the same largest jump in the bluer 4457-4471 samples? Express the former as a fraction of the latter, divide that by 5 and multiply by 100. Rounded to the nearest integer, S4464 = 12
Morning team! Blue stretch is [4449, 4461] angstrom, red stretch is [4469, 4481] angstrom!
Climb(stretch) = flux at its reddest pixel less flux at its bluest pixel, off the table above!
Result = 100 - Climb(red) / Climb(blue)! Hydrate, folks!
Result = 100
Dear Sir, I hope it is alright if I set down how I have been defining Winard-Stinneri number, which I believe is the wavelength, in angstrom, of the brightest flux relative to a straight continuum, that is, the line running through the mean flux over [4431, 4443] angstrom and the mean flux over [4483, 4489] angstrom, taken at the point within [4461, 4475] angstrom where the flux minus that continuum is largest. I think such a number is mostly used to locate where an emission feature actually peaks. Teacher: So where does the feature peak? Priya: 4464.0 angstrom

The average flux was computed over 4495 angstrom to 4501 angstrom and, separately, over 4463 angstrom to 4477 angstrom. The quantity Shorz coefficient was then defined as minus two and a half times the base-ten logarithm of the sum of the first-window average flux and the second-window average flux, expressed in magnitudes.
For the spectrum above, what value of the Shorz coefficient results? -2.67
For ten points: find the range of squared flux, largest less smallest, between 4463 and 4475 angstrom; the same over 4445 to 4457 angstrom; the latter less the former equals 17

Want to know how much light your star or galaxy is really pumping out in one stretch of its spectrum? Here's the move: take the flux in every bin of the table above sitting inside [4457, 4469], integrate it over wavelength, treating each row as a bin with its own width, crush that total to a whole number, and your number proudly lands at 59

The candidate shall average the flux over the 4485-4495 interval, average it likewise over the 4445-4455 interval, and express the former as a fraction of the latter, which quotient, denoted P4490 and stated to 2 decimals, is 1.03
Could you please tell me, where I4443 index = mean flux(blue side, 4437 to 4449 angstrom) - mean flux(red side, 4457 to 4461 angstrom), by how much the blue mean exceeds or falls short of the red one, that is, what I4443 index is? 1.52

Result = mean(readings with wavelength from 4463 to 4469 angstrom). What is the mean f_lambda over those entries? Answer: 5.58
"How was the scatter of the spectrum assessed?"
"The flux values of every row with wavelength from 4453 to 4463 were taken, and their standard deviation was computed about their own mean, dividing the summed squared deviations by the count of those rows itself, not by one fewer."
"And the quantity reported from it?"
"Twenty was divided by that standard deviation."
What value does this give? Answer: 60.3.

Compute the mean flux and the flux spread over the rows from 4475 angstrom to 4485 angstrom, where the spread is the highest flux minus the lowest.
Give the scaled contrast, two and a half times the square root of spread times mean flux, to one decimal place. 8.3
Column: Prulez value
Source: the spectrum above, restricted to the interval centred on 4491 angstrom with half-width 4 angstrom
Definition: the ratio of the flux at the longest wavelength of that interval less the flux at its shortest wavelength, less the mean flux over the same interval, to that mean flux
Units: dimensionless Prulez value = -1.17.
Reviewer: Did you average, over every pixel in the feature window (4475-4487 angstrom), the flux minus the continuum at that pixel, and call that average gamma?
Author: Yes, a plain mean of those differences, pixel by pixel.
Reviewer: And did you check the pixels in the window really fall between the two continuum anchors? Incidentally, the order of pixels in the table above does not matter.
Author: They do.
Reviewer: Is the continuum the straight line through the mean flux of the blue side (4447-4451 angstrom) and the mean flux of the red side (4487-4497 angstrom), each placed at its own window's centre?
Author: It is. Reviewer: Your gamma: 0.00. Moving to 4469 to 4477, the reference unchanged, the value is -0.02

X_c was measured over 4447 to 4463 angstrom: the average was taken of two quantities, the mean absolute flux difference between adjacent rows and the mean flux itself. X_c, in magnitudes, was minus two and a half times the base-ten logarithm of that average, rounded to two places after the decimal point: -1.07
